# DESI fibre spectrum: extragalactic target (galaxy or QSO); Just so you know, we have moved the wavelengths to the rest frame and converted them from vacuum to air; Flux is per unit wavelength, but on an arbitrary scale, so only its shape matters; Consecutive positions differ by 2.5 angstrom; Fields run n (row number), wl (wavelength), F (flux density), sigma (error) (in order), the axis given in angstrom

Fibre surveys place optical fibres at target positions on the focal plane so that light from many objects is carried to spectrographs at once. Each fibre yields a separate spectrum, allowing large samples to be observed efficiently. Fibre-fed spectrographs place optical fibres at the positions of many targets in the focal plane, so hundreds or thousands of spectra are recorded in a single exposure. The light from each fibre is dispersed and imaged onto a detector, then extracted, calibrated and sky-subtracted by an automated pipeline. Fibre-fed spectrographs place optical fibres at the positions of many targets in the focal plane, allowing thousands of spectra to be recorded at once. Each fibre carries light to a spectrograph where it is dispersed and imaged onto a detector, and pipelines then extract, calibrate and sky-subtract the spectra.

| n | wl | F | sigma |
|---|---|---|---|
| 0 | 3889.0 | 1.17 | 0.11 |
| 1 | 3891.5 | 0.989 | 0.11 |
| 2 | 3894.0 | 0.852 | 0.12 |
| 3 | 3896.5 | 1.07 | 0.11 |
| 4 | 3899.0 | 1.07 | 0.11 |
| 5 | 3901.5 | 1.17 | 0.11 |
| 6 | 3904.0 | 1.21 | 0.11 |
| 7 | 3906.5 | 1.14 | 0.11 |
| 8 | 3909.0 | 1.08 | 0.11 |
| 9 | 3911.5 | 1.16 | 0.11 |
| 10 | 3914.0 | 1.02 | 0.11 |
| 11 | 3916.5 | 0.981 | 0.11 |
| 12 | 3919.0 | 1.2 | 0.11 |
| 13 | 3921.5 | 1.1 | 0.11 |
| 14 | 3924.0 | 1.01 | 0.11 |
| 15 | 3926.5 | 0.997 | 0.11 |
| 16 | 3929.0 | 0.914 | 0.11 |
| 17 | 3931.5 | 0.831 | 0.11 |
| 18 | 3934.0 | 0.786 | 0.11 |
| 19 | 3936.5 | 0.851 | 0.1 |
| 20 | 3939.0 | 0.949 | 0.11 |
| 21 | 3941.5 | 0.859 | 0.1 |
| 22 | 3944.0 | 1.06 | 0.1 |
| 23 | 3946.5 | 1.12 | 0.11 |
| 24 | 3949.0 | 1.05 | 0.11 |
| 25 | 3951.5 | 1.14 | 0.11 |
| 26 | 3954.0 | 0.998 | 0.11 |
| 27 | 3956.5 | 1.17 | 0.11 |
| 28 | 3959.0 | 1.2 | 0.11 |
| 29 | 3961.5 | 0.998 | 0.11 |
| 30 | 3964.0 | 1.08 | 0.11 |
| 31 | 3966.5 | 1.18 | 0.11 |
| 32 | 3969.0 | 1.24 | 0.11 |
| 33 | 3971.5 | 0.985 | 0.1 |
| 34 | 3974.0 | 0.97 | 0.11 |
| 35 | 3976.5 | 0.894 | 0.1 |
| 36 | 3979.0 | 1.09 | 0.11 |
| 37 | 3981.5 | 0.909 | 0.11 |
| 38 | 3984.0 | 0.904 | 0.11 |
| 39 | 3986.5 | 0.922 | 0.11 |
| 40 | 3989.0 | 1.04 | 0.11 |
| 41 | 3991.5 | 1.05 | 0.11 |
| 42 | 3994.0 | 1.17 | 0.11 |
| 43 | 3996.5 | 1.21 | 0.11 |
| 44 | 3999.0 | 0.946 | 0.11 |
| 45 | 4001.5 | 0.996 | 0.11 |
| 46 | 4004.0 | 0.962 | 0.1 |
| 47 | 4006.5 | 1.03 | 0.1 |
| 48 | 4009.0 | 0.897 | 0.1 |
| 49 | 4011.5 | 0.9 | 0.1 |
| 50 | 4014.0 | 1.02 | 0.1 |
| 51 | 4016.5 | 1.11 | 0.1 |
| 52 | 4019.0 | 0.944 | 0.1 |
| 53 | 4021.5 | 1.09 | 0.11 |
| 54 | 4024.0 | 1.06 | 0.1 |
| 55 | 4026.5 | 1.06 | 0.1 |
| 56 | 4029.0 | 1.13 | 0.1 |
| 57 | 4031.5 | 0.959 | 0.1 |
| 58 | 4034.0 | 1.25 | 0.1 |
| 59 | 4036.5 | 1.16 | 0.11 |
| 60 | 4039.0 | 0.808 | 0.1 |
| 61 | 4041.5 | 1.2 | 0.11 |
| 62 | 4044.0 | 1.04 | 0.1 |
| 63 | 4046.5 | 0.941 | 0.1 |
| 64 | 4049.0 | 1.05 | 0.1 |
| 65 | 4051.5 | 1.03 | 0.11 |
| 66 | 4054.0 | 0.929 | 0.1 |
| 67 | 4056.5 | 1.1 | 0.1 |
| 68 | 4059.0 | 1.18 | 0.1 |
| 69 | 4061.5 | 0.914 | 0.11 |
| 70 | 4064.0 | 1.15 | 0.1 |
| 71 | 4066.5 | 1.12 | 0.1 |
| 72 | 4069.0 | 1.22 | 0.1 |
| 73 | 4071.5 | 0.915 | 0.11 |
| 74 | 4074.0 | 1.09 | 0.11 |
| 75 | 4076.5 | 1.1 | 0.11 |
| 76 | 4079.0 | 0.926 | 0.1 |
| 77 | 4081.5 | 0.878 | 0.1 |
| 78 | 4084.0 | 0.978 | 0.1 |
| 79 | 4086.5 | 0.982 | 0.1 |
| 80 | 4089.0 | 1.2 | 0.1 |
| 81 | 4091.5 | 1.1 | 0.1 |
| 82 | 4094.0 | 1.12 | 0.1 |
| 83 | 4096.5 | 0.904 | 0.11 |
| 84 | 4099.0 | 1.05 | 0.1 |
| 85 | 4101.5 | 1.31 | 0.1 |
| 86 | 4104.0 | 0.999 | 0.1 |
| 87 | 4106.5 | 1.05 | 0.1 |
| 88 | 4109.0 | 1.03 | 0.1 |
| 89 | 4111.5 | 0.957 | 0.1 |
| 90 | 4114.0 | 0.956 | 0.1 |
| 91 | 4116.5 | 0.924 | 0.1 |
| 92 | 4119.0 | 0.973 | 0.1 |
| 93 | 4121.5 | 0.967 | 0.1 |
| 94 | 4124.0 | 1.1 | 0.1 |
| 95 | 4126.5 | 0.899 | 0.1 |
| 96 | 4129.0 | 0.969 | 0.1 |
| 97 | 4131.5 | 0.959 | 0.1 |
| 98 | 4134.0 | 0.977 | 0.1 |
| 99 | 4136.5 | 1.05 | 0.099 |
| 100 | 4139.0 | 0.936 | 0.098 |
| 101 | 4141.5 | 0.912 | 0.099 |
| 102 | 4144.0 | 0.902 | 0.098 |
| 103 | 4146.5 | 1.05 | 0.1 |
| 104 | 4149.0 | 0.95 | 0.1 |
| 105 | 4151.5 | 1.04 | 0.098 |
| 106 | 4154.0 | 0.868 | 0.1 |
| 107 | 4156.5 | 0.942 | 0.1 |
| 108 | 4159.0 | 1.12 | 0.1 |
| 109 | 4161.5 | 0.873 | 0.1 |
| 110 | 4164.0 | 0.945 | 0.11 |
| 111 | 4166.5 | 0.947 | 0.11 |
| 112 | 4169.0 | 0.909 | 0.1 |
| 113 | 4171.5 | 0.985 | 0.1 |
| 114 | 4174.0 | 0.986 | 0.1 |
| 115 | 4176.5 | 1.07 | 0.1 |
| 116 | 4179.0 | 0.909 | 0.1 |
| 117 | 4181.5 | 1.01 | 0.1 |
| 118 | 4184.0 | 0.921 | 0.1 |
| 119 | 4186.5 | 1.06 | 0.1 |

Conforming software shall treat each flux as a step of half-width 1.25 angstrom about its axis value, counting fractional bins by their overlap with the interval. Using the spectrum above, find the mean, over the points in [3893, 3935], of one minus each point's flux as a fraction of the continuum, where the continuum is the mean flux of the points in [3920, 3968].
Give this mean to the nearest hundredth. -0.02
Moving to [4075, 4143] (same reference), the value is 0.01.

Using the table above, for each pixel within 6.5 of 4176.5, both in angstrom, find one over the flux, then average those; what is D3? 1.01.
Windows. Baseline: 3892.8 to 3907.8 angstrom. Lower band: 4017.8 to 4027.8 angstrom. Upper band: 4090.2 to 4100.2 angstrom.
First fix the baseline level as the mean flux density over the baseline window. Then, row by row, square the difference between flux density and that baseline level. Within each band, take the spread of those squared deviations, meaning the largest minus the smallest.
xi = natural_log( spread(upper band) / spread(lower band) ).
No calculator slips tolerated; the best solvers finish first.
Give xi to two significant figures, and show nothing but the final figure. 0.49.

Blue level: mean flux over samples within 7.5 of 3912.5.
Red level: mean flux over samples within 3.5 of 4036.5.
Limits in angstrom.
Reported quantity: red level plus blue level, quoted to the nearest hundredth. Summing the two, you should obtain 2.17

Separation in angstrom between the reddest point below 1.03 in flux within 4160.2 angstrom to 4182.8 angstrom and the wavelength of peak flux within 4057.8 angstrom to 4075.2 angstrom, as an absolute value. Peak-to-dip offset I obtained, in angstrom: 112.5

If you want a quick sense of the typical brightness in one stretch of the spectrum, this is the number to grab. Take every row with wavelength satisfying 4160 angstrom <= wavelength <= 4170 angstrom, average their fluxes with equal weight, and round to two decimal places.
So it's 0.92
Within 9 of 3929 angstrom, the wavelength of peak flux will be 3921.5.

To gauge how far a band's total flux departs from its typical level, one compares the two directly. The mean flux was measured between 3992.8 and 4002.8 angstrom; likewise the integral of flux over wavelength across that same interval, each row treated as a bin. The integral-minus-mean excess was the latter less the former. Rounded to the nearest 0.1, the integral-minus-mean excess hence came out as 9.7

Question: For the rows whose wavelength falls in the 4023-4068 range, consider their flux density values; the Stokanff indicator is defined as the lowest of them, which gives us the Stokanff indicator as 0.808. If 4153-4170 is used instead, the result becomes 0.868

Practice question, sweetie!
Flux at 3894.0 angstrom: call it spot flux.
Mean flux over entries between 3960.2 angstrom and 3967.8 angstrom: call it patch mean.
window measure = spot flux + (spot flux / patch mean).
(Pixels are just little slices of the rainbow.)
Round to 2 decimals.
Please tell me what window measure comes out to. 1.64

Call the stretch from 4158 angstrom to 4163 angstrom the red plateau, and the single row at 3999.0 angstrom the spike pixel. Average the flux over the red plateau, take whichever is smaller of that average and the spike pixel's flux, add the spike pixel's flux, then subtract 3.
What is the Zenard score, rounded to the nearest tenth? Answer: -1.1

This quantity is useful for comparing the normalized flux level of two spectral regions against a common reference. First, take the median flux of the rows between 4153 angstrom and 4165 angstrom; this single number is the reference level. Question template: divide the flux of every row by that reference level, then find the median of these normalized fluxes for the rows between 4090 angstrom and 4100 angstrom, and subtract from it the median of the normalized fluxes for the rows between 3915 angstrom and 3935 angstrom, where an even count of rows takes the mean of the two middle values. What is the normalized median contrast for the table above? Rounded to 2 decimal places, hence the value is 0.09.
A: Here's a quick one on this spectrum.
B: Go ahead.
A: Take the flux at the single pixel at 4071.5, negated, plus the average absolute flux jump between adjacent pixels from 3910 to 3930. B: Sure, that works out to -0.82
